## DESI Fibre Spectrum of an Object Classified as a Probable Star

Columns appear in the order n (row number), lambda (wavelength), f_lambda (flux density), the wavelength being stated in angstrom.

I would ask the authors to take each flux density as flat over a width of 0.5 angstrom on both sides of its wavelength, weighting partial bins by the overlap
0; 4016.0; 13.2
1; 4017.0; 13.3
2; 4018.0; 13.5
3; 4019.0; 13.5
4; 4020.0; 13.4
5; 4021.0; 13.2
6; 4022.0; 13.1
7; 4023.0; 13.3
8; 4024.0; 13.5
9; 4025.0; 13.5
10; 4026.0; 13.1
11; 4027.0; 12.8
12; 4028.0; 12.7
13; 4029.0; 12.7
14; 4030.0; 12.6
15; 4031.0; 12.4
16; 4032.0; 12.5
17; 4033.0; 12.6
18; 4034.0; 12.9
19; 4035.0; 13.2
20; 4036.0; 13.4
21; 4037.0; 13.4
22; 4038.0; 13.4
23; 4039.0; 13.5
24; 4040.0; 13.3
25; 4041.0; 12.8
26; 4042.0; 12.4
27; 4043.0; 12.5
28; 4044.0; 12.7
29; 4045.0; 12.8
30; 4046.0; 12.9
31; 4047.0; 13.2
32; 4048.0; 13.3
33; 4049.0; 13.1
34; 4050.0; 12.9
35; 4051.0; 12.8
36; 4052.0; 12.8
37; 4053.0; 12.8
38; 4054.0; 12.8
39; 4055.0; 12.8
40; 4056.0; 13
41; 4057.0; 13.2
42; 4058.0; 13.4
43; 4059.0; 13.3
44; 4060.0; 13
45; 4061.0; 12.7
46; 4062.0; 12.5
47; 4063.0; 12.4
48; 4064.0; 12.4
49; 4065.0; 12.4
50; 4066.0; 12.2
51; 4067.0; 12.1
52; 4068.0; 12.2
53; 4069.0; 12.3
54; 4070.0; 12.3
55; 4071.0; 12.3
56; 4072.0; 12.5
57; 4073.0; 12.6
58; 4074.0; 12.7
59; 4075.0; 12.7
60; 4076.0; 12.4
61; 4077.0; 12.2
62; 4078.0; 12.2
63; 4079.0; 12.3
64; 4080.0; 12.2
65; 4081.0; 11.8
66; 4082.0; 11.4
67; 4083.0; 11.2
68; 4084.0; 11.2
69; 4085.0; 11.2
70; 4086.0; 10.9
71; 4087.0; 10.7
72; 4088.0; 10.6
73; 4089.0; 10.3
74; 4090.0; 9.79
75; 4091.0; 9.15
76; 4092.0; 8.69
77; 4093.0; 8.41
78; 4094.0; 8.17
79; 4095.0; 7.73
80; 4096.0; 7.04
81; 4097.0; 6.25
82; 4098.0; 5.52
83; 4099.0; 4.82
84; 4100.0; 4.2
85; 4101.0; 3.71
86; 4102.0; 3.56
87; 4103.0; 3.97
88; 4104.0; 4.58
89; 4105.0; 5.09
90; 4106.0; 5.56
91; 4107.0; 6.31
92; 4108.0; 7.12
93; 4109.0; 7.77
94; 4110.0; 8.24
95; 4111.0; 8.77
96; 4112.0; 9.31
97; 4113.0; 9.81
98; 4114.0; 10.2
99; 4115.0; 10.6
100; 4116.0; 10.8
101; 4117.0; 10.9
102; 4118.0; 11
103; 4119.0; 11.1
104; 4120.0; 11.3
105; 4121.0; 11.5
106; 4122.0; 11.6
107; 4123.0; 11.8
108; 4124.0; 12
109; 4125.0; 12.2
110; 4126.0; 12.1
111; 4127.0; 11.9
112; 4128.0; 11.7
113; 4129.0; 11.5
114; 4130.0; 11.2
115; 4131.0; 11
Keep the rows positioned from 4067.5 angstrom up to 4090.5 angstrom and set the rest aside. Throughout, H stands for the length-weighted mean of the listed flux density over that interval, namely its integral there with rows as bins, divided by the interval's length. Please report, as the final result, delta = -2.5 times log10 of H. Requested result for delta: -2.67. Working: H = 11.7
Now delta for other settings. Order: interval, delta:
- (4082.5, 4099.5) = -2.38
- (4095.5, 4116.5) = -2.08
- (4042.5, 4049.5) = -2.78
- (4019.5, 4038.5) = -2.79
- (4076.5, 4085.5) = -2.67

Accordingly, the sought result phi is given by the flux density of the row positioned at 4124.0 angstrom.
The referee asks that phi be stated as 12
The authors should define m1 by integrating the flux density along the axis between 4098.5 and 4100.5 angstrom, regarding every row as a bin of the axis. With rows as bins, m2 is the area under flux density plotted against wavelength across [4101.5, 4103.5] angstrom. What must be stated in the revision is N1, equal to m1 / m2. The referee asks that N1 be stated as 1.2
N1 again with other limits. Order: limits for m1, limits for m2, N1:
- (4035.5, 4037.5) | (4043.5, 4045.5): 1.1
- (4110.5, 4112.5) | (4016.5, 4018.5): 0.7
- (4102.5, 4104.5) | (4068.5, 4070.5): 0.3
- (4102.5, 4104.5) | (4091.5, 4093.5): 0.5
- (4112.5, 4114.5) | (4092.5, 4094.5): 1.2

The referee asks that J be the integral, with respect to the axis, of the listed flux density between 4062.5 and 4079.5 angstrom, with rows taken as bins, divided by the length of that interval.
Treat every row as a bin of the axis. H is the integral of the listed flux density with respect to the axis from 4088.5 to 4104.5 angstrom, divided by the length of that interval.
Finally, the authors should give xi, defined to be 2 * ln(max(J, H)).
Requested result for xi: 5.03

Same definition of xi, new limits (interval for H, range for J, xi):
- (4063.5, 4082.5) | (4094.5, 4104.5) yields 5.01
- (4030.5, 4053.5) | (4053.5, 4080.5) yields 5.12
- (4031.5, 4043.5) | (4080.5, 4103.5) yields 5.13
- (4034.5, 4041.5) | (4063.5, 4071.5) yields 5.17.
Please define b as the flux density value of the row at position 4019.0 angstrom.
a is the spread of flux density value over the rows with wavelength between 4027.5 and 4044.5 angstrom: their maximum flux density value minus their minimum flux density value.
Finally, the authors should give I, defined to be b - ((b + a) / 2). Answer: 6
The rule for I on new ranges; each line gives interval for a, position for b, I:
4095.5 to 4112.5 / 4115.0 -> 2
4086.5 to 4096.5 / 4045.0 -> 5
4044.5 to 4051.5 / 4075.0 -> 6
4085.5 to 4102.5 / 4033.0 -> 3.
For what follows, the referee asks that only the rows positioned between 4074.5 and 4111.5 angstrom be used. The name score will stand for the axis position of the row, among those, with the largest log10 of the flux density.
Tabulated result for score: 4075.0 angstrom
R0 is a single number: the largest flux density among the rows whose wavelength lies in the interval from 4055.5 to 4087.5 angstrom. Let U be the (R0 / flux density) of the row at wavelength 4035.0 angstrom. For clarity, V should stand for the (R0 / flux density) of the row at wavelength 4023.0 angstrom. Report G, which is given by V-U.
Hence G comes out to -0.01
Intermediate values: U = 1.02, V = 1.01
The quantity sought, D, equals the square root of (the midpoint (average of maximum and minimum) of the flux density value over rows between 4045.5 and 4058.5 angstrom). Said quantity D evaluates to 3.62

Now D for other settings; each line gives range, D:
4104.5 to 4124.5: 2.92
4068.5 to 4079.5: 3.53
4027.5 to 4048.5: 3.60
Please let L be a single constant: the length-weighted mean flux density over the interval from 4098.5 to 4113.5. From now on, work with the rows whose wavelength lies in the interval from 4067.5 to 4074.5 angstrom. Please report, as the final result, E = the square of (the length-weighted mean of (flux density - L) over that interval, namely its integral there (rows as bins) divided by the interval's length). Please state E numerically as 39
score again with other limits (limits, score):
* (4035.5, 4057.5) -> 4039.0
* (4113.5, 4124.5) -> 4124.0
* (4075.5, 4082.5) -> 4076.0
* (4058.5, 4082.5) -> 4059.0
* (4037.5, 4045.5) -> 4039.0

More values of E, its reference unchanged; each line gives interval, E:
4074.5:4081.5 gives 37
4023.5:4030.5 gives 46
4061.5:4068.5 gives 38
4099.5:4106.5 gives 3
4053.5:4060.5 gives 47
